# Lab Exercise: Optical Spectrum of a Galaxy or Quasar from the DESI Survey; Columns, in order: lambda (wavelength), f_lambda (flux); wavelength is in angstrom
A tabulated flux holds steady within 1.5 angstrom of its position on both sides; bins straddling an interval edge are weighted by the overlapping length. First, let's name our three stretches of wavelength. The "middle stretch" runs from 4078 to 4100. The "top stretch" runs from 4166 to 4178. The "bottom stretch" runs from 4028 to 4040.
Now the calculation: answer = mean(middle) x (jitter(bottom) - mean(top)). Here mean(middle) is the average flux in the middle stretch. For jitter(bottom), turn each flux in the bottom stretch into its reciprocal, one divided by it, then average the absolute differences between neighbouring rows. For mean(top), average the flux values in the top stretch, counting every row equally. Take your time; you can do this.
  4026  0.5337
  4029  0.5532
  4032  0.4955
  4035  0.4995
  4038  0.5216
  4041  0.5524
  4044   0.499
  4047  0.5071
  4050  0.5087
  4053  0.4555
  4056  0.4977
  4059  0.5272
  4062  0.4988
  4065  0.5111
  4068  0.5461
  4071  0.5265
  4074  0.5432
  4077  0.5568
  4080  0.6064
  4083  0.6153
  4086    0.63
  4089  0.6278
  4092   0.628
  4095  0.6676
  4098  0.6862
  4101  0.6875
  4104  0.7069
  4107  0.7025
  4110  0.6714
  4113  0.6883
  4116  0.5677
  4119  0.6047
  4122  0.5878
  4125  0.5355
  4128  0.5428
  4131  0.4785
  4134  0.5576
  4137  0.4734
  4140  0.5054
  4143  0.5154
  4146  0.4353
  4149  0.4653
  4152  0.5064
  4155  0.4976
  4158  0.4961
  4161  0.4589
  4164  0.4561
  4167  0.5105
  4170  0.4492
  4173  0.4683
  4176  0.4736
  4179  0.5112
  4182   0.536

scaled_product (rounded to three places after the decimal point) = -0.237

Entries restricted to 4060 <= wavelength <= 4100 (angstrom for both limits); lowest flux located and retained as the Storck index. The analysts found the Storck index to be 0.4988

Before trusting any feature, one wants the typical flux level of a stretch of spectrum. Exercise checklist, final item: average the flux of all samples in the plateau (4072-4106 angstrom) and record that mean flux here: 0.63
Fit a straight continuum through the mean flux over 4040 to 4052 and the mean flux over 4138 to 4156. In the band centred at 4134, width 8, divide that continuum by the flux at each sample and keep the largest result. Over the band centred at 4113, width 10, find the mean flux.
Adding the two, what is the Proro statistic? 1.68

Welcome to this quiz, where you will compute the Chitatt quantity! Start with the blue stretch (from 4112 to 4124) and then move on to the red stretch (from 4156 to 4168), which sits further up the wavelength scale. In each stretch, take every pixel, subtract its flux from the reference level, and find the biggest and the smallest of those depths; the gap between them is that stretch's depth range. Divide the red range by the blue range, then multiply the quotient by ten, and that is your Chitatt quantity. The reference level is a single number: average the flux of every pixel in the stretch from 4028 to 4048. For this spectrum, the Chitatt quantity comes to 4.5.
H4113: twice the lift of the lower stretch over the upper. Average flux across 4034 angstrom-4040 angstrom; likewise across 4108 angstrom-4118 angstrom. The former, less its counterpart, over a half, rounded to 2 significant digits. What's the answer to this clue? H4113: -0.26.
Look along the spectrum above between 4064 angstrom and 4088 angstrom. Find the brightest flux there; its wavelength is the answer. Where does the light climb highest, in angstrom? 4086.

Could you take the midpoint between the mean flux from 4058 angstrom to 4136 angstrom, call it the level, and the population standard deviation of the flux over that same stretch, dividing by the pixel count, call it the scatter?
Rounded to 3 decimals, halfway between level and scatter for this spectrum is 0.332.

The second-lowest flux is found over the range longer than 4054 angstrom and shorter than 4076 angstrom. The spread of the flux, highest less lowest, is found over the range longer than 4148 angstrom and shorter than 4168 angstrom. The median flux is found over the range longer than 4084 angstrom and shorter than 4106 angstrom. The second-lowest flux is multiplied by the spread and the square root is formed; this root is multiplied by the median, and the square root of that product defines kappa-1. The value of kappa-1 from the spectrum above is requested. 0.332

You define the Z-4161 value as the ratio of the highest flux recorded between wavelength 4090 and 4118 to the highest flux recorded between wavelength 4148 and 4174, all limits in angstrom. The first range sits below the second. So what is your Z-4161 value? 1.38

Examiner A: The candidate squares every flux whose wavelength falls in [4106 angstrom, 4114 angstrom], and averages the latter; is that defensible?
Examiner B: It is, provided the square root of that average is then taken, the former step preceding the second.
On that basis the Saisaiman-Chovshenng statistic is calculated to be 0.69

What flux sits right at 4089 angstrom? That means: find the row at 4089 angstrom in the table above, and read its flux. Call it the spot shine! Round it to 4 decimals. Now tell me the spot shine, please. 0.6278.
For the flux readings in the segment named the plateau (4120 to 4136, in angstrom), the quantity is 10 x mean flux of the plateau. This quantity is 5.40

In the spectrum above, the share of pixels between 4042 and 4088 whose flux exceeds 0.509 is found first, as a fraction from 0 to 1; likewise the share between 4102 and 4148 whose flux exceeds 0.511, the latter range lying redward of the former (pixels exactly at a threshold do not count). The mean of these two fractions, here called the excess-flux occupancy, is 0.67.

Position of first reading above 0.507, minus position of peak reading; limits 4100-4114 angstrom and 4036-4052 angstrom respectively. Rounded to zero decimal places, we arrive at 60 angstrom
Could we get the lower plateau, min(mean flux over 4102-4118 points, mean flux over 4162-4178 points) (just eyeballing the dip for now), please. 0.472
